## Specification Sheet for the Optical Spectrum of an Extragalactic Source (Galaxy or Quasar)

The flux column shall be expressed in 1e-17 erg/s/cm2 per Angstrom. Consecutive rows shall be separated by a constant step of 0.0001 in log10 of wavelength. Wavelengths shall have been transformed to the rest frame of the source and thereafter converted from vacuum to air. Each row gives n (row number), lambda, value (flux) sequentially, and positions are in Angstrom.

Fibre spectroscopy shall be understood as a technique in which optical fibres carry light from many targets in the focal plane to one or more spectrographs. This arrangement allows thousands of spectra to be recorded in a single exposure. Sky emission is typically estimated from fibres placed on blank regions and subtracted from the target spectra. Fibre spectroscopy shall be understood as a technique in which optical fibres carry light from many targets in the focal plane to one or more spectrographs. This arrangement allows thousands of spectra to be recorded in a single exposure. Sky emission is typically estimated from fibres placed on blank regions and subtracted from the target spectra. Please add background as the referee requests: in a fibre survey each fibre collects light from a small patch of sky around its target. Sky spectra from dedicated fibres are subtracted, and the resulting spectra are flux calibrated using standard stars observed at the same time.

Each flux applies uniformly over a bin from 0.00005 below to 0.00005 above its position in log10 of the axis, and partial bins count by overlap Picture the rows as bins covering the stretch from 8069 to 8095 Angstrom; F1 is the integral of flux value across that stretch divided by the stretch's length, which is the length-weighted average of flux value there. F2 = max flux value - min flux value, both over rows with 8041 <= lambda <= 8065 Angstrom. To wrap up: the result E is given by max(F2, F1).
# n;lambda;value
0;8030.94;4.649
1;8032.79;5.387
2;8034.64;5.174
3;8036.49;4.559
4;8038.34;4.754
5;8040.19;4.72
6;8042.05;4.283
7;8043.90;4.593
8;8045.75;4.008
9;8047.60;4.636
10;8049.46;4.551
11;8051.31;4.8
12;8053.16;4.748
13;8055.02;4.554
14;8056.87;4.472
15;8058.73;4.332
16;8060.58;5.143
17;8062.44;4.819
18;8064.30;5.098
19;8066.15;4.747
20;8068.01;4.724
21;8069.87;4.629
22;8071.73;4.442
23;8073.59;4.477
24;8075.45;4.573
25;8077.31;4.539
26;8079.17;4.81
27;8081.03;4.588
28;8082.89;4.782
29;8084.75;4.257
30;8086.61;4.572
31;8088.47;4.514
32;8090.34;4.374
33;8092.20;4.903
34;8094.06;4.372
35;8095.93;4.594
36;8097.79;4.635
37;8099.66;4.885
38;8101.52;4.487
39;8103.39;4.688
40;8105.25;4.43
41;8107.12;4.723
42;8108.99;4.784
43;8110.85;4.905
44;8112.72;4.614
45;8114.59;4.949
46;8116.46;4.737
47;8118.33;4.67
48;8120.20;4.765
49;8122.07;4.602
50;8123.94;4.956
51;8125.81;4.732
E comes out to 4.56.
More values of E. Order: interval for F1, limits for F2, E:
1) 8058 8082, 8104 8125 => 4.69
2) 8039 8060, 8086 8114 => 4.53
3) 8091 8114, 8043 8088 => 4.67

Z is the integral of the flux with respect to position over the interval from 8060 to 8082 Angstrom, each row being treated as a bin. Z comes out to 104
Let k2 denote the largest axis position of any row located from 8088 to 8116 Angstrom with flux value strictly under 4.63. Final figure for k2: 8112.72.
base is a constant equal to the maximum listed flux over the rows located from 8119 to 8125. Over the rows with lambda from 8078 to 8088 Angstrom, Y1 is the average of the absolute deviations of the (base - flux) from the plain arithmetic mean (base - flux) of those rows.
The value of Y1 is 0.16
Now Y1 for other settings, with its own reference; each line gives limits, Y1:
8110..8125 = 0.12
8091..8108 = 0.15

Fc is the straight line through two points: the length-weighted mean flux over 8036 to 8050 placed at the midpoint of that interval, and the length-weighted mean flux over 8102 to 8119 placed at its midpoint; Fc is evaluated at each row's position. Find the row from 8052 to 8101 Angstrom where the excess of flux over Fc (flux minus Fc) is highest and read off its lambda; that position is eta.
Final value 8060.58 Angstrom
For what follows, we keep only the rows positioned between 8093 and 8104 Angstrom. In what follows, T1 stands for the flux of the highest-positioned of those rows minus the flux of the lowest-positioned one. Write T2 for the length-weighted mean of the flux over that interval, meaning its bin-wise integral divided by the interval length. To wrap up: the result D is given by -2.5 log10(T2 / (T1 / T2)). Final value -4.6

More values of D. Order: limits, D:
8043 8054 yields -5.3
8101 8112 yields -4.3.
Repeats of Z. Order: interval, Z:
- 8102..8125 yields 109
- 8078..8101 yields 106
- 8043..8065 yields 102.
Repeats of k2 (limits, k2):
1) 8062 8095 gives 8094.06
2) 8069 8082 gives 8081.03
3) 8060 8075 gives 8073.59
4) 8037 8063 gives 8058.73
